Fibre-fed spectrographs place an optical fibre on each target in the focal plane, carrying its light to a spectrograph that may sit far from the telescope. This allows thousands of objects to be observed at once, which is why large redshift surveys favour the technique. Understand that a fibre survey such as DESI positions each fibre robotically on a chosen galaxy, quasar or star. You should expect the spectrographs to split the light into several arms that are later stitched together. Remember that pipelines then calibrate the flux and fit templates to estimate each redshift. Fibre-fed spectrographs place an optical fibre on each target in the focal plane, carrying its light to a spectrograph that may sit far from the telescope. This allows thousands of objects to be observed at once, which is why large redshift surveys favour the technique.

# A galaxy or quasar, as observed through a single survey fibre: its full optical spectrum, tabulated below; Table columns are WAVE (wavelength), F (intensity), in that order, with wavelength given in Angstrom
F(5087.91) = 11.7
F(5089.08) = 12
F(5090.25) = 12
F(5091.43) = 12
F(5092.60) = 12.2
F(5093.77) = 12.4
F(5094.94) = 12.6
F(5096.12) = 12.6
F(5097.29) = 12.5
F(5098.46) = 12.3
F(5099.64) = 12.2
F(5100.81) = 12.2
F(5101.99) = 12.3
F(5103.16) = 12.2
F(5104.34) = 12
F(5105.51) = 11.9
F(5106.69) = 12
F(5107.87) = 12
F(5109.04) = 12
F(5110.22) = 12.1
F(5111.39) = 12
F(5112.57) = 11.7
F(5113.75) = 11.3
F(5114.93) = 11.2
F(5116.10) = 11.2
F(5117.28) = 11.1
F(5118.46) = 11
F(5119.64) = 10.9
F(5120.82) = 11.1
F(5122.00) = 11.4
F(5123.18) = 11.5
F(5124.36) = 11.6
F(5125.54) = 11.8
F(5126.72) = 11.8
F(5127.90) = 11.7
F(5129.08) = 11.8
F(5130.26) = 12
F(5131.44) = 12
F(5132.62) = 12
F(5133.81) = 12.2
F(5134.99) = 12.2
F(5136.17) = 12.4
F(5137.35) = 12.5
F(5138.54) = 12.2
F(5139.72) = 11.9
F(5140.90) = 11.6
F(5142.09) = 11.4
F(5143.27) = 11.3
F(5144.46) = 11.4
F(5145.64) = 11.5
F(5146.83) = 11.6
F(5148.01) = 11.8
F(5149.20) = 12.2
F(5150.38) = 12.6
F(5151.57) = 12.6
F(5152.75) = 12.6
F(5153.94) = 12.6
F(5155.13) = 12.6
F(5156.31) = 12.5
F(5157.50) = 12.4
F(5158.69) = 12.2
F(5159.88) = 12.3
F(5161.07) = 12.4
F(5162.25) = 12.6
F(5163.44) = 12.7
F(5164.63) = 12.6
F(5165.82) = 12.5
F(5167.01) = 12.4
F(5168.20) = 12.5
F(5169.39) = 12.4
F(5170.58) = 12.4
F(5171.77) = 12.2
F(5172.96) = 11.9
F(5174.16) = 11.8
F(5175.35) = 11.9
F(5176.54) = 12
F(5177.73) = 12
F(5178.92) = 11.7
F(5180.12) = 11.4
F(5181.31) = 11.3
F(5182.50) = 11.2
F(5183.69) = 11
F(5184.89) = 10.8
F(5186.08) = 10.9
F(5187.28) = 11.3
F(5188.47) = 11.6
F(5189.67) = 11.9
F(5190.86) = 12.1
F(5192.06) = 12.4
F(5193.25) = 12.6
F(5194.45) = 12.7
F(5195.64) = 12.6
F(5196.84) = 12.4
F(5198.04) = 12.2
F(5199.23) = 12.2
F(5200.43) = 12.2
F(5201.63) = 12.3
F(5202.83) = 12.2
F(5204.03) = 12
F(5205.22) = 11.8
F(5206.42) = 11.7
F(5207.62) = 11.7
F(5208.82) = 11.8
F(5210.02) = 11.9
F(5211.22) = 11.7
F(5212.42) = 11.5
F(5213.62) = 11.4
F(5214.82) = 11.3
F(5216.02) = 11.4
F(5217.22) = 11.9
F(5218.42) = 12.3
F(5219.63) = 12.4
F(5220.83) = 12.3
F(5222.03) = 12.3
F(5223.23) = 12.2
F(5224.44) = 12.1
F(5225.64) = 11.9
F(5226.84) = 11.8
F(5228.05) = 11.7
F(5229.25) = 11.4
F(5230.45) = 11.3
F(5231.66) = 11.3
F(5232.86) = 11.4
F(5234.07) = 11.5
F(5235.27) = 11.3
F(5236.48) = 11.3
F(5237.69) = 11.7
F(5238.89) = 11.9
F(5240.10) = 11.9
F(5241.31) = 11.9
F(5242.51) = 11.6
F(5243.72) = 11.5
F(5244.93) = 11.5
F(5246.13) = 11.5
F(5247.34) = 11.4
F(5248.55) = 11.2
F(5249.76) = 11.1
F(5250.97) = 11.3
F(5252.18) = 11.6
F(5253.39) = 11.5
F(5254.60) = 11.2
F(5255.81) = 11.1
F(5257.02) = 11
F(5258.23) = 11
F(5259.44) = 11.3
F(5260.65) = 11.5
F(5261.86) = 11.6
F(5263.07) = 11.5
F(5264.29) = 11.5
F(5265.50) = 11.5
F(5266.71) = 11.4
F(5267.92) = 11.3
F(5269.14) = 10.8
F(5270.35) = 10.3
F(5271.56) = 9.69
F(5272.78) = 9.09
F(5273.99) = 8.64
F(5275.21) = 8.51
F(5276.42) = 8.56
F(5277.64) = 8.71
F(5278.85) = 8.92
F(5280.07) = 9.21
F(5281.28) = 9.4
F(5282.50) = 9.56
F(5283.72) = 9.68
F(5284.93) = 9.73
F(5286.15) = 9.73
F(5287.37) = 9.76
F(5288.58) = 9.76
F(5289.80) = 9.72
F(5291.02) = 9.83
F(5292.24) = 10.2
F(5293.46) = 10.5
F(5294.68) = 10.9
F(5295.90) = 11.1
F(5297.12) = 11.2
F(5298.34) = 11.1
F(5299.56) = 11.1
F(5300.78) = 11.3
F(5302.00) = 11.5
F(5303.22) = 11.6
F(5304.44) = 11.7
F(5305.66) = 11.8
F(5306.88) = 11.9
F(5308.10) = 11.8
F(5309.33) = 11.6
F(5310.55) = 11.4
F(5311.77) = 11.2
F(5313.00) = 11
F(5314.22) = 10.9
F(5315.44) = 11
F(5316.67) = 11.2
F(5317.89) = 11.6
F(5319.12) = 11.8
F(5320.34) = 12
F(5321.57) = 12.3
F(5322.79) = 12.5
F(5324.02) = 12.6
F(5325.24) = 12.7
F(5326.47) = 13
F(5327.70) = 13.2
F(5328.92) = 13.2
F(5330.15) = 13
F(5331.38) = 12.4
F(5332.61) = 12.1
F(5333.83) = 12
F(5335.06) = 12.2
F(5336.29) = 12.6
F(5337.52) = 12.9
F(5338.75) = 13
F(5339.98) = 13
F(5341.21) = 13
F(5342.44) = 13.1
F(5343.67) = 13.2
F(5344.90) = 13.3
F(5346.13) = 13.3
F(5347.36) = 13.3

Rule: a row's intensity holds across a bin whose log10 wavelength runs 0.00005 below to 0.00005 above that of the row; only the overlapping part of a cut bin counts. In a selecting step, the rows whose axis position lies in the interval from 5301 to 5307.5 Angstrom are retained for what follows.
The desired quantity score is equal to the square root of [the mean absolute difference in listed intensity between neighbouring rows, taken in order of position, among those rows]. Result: 0.32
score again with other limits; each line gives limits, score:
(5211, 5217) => 0.35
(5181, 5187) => 0.39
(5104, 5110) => 0.22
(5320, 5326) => 0.42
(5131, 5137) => 0.32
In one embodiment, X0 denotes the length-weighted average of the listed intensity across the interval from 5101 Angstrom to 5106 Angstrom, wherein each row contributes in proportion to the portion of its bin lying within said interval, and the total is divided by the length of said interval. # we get 12.1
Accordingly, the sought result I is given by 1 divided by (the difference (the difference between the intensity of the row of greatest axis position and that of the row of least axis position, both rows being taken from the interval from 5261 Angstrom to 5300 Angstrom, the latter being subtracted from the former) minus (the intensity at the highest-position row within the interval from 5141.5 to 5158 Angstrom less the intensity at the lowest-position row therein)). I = -0.7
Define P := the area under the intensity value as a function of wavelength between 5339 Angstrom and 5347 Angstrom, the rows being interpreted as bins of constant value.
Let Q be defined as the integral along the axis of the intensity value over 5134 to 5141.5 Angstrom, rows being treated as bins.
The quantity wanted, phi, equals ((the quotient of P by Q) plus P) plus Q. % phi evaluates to 197.4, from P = 105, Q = 91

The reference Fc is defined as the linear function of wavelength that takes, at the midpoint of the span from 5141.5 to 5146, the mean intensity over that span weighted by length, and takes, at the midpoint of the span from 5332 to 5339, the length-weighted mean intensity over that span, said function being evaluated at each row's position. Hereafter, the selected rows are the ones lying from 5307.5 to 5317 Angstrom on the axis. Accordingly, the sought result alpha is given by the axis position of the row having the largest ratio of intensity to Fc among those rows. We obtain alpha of 5308.10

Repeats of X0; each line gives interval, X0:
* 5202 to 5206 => 12.0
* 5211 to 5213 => 11.6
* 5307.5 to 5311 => 11.6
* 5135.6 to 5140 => 12.3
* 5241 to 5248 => 11.6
